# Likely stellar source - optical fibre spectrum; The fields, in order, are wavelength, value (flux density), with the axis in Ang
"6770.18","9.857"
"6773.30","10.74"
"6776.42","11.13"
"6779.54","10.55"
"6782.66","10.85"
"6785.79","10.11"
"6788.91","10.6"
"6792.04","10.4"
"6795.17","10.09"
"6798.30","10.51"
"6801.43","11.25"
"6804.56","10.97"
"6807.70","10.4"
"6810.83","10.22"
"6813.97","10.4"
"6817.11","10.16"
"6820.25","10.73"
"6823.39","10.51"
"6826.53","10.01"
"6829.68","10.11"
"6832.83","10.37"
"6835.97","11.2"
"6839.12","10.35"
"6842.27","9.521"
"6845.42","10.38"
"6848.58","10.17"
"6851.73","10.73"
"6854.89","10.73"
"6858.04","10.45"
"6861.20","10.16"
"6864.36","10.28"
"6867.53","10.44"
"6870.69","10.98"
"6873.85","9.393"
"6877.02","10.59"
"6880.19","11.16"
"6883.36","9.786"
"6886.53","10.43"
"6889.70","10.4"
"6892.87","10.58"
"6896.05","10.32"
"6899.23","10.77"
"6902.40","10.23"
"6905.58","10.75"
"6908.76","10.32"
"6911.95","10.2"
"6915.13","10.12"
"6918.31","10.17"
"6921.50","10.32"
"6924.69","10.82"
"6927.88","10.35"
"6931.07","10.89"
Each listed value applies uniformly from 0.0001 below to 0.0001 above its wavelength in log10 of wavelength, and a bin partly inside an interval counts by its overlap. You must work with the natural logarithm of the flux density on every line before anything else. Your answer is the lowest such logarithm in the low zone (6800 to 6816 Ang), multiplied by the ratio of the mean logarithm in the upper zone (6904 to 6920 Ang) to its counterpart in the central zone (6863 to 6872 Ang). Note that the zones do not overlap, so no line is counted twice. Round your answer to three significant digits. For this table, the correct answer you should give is 2.30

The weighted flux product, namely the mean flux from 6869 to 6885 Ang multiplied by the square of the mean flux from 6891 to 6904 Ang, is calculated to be 1139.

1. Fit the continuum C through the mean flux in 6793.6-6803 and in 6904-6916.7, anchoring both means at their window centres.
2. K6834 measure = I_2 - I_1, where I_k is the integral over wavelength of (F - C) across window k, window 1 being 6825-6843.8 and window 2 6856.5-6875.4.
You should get 2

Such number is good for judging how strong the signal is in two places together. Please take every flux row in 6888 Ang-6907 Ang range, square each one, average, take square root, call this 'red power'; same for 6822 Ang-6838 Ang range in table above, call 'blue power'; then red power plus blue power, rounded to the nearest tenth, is 21.0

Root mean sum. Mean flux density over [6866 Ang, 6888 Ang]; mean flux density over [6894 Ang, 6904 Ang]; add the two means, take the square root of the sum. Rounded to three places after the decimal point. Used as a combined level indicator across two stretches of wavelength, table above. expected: 4.565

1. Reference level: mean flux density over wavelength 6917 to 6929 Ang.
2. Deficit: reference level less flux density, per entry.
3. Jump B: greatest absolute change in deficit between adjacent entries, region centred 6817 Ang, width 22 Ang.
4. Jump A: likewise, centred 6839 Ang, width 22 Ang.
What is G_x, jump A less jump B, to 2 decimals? 0.29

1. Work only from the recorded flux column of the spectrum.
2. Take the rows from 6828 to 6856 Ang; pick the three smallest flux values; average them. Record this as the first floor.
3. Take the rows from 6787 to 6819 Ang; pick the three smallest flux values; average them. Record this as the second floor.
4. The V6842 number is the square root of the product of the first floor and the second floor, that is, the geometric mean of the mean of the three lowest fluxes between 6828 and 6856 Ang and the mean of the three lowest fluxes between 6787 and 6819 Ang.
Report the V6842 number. 10.04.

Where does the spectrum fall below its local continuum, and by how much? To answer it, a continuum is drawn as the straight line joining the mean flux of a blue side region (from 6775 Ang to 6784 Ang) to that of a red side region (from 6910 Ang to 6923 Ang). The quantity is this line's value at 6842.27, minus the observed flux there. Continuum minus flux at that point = 1.0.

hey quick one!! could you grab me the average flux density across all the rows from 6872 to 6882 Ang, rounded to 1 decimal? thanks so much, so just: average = 10.4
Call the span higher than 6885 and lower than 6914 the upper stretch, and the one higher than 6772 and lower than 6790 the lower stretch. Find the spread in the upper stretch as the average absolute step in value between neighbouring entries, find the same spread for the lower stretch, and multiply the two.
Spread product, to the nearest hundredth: 0.16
